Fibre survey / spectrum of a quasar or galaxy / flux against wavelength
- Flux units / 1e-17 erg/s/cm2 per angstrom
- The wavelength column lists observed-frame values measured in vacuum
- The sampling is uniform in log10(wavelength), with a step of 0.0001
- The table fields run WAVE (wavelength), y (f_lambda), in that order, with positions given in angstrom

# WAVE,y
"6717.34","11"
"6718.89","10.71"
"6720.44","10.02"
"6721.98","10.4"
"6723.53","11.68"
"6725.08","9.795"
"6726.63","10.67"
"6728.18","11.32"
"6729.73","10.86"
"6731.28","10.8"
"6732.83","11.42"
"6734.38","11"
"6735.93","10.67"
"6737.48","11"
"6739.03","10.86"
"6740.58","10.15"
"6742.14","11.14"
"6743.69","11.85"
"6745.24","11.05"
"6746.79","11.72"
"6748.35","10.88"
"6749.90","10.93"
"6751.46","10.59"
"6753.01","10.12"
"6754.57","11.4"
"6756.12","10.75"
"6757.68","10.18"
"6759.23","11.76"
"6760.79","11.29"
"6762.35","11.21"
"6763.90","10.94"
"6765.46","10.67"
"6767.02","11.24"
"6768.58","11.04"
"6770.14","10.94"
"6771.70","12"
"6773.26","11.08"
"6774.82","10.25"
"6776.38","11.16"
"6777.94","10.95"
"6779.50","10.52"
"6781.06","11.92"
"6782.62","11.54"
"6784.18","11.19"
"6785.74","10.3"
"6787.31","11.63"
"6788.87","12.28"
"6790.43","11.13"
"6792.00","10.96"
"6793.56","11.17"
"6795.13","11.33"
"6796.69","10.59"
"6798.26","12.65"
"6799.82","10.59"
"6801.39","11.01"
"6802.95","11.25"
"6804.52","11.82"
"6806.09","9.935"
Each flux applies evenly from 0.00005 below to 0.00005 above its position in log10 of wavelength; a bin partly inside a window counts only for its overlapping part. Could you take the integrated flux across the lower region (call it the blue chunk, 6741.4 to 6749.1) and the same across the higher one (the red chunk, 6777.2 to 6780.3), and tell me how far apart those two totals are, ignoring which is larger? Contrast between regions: 54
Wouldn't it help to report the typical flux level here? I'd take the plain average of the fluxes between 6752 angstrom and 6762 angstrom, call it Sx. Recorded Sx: 10.9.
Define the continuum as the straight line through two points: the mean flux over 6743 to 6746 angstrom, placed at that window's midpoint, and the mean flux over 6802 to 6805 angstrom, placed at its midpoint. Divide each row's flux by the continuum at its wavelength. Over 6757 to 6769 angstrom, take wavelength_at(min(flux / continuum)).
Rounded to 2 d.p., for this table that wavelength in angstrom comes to 6757.68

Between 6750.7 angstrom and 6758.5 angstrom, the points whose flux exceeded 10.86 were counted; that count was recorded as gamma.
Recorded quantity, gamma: 1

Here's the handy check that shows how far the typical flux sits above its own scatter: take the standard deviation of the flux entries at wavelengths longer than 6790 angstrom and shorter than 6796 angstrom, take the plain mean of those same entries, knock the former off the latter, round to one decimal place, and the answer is 11.0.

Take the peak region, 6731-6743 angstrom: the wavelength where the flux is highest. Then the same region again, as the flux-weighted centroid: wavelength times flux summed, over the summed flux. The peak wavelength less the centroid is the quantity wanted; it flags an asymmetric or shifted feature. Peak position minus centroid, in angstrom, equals -3.8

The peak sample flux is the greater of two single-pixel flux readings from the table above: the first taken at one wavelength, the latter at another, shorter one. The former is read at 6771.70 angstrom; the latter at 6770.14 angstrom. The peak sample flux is 12.0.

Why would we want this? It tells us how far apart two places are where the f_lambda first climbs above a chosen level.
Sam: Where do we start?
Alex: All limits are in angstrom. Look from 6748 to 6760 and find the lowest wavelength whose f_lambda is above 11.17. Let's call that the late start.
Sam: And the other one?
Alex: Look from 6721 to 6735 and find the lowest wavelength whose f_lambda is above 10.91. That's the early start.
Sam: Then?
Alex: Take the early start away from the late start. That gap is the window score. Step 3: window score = 31.0 angstrom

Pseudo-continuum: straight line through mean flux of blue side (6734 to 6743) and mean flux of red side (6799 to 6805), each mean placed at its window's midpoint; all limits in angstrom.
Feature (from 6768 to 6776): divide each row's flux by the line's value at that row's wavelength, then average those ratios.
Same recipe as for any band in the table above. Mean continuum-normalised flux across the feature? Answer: 1.01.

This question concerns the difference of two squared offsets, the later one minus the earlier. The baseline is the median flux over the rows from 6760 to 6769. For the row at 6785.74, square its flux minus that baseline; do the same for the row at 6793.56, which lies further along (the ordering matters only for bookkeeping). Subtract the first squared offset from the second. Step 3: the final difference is -0.68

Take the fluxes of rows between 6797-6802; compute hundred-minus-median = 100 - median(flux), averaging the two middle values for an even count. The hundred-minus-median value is 89.0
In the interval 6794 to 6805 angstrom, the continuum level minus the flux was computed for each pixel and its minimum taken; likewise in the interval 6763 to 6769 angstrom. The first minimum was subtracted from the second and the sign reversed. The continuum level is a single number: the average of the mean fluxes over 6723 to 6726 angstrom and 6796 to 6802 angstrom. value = -1.41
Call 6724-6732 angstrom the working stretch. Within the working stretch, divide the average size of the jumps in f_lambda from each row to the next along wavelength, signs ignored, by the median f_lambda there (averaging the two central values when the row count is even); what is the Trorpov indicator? 0.047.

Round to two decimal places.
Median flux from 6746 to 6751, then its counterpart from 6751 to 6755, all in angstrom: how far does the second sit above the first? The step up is -0.34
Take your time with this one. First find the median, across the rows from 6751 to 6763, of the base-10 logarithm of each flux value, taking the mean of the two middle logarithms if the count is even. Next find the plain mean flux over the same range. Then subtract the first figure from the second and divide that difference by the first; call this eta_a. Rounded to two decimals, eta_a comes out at 9.49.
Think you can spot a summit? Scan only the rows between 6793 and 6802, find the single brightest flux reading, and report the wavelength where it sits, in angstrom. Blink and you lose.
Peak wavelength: 6798.26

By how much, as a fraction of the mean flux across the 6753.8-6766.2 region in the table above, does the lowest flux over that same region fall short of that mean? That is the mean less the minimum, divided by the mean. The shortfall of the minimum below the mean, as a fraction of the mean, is 0.077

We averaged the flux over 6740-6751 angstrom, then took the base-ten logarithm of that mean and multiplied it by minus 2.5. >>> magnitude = -2.61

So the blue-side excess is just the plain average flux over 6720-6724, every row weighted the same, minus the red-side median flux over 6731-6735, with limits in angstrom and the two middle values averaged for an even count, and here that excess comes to -0.30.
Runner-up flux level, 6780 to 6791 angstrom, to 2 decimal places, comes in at 11.92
